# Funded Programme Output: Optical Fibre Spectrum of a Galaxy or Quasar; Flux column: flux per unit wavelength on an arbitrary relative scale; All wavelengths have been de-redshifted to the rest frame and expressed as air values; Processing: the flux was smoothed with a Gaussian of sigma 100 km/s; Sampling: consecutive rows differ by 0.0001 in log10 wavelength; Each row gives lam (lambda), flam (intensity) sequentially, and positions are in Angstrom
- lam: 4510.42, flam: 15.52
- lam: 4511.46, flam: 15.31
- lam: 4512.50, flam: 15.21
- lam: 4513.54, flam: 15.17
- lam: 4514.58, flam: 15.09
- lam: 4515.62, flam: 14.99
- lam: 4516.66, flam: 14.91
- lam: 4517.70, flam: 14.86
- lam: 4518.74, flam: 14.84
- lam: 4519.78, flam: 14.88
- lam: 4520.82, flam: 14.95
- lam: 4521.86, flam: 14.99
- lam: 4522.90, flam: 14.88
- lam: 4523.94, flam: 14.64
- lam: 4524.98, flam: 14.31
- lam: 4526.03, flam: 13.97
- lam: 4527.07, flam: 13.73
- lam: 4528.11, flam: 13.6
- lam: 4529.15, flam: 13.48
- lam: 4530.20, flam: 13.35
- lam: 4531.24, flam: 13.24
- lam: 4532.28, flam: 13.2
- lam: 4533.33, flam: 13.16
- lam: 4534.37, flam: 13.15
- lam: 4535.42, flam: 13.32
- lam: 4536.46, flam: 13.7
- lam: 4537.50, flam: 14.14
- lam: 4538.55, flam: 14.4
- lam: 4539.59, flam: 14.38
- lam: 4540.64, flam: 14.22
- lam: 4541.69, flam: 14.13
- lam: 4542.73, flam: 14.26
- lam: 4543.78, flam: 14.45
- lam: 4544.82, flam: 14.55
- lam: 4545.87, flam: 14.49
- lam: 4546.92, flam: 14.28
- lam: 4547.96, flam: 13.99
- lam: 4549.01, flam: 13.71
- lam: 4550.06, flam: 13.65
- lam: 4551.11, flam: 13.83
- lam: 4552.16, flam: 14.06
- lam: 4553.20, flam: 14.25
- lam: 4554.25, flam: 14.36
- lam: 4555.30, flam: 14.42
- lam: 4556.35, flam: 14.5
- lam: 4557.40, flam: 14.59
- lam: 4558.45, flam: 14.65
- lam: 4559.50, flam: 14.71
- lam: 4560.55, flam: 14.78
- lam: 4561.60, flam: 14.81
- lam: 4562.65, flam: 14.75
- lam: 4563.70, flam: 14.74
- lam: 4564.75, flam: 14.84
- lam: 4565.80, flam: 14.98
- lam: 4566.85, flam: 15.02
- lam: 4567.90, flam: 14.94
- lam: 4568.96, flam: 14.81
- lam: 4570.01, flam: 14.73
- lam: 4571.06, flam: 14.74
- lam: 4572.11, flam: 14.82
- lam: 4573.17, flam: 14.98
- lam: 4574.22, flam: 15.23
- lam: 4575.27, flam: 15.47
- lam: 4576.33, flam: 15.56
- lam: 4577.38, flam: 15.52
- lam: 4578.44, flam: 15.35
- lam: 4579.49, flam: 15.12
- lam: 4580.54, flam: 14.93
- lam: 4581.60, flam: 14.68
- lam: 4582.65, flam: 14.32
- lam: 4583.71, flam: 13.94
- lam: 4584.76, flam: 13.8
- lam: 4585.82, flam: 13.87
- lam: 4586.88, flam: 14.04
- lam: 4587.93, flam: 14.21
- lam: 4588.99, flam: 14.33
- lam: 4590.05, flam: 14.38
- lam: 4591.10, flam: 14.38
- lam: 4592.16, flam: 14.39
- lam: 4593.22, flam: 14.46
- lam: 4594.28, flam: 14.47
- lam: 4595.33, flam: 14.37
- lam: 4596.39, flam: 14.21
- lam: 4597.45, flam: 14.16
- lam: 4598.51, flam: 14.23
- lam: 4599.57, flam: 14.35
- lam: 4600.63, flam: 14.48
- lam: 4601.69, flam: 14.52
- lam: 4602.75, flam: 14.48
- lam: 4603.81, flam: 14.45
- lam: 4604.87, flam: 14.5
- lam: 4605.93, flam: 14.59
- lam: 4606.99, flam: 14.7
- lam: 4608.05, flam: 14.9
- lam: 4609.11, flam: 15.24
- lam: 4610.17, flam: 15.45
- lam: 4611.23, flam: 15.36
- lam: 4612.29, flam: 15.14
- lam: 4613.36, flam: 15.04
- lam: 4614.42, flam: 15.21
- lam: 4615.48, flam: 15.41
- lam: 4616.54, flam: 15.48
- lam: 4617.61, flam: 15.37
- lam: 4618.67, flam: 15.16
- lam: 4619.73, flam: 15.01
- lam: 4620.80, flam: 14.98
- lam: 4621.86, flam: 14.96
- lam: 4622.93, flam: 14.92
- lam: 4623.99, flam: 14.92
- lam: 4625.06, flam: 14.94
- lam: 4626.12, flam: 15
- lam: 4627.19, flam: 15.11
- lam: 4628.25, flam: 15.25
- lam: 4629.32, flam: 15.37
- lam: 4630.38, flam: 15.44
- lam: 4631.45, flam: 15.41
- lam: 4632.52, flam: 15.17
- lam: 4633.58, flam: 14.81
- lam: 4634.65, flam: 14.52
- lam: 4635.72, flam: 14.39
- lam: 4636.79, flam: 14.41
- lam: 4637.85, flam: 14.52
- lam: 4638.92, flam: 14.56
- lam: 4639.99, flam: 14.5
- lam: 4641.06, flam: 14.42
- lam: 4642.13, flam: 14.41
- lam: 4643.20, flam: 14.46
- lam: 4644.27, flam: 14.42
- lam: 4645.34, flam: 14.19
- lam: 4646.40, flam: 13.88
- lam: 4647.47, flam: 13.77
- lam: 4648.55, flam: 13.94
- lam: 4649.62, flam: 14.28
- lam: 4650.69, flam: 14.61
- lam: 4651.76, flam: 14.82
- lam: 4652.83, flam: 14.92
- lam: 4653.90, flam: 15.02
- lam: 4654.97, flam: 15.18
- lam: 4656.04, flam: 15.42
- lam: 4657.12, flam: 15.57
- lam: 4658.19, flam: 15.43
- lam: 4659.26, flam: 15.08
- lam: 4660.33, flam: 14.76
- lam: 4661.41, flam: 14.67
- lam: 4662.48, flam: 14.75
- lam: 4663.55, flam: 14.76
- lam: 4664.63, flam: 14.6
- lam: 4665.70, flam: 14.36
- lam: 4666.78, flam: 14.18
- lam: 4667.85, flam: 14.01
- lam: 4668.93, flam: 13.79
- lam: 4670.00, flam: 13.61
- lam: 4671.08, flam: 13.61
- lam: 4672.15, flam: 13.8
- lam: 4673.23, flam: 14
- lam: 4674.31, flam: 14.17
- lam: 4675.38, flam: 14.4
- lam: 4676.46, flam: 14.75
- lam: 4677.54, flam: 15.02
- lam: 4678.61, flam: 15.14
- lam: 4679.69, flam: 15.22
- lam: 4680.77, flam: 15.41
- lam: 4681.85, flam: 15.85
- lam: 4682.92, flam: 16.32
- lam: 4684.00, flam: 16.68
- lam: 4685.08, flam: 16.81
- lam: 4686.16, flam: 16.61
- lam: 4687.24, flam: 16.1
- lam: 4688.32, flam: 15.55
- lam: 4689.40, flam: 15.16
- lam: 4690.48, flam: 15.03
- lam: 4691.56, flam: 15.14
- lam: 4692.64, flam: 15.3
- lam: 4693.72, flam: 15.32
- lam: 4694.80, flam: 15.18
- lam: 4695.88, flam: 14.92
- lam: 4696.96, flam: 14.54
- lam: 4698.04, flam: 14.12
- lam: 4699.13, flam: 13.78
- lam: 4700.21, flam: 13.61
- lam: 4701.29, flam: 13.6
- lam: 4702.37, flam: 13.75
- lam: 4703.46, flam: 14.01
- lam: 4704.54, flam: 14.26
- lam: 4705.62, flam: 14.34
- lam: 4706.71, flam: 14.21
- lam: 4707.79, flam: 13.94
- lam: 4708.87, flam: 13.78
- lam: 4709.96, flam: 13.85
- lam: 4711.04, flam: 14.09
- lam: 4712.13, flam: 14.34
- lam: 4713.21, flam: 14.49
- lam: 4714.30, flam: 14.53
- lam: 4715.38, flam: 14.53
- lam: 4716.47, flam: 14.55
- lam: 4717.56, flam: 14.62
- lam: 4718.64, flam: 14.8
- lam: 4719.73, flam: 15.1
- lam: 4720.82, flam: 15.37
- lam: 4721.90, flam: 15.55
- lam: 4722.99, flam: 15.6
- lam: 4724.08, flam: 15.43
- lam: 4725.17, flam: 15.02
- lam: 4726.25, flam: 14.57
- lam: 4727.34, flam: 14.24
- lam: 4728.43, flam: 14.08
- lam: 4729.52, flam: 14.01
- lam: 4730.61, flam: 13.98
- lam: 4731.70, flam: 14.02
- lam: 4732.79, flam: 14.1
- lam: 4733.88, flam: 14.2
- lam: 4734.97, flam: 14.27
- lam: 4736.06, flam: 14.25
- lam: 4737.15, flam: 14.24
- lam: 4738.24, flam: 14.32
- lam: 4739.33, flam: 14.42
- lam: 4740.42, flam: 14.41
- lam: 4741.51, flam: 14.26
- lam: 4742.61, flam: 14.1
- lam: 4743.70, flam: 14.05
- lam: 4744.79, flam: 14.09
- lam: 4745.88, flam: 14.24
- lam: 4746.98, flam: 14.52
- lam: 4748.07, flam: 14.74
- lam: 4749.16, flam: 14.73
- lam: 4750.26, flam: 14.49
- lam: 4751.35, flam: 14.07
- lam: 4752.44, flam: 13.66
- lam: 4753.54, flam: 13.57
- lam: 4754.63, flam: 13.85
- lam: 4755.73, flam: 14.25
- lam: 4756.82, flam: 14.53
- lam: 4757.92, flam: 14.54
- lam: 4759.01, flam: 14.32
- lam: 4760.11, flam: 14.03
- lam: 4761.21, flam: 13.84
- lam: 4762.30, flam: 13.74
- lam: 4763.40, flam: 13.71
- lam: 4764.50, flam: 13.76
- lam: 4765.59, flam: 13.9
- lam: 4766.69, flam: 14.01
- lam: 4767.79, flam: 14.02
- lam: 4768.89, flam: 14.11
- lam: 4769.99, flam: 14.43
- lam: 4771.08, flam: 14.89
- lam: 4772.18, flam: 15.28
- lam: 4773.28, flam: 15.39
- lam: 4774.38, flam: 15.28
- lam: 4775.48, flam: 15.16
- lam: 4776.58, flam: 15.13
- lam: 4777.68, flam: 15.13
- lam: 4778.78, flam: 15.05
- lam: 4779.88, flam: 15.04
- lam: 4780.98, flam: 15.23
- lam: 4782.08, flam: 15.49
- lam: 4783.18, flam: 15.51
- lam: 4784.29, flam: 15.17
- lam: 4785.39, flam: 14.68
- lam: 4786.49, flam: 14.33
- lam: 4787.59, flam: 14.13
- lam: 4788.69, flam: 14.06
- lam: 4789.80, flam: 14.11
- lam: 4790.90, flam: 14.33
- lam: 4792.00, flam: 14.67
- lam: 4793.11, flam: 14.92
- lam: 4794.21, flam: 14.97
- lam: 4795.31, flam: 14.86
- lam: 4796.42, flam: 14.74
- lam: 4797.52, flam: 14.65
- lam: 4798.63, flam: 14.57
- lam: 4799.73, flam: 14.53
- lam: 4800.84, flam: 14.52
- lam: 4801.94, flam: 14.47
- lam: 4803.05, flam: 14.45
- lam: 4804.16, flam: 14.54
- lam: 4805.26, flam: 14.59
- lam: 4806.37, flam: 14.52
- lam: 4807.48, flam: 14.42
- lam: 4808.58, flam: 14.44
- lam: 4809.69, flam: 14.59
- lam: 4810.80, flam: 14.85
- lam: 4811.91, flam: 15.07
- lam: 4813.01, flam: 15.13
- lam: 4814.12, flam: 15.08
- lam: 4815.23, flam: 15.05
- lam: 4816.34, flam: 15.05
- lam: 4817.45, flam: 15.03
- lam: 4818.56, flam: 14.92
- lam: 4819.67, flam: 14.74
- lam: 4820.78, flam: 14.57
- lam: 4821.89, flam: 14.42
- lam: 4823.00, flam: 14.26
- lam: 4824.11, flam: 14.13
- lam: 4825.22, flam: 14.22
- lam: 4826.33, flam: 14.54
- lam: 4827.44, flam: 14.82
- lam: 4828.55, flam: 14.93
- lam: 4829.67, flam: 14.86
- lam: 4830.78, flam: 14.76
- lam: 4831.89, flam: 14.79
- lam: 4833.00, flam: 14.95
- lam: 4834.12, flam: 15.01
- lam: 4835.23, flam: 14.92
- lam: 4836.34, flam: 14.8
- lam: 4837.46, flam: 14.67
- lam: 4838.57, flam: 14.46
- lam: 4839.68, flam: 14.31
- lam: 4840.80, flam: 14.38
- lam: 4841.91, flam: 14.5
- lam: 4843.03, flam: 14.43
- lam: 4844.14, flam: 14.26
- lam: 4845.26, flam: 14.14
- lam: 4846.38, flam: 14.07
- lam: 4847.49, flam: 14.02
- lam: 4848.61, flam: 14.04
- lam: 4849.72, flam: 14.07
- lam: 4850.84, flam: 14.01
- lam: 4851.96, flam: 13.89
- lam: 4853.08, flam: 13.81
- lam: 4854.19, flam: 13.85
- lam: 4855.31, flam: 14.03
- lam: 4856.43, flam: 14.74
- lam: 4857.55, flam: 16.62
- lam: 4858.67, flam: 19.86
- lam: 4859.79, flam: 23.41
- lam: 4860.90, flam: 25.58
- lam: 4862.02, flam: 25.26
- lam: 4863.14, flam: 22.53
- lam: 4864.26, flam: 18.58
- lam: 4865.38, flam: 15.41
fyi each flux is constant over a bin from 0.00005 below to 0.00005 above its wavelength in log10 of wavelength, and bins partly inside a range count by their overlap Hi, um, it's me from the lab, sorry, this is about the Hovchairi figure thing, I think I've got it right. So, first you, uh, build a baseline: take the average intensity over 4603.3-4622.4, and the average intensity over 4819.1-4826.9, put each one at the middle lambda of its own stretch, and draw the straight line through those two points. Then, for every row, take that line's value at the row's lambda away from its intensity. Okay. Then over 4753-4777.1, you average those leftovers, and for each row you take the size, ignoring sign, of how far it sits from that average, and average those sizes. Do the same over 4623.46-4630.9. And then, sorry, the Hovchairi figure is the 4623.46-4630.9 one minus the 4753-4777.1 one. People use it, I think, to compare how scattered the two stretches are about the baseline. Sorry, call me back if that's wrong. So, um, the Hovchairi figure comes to -0.33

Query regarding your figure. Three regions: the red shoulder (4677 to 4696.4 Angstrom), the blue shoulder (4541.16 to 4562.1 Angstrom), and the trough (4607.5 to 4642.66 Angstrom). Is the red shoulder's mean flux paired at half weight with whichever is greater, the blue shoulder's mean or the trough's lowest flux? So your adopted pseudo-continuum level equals 15.0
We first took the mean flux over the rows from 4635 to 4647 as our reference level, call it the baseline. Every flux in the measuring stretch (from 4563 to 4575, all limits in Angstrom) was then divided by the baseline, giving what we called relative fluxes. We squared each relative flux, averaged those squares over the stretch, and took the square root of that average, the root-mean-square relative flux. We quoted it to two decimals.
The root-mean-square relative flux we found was 1.04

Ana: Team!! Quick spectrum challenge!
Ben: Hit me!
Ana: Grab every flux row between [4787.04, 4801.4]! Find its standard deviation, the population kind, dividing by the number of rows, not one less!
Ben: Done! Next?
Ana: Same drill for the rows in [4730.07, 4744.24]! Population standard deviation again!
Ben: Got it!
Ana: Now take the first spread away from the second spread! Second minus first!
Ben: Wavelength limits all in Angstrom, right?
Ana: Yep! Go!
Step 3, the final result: -0.16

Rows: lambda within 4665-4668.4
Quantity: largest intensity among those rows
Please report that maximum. 14.36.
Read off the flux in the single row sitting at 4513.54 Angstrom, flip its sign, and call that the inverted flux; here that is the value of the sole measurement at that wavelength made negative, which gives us -15.2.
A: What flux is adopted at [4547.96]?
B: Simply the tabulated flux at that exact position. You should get 13.99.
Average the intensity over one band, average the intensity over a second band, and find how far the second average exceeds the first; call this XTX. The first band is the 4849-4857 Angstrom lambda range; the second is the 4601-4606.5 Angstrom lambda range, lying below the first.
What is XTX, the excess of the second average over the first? 0.45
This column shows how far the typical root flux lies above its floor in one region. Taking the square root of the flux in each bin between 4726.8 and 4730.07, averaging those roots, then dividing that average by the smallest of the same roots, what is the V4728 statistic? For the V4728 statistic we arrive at 1.00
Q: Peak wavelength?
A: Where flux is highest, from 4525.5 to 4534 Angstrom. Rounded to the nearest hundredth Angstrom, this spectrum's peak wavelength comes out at 4526.03 Angstrom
